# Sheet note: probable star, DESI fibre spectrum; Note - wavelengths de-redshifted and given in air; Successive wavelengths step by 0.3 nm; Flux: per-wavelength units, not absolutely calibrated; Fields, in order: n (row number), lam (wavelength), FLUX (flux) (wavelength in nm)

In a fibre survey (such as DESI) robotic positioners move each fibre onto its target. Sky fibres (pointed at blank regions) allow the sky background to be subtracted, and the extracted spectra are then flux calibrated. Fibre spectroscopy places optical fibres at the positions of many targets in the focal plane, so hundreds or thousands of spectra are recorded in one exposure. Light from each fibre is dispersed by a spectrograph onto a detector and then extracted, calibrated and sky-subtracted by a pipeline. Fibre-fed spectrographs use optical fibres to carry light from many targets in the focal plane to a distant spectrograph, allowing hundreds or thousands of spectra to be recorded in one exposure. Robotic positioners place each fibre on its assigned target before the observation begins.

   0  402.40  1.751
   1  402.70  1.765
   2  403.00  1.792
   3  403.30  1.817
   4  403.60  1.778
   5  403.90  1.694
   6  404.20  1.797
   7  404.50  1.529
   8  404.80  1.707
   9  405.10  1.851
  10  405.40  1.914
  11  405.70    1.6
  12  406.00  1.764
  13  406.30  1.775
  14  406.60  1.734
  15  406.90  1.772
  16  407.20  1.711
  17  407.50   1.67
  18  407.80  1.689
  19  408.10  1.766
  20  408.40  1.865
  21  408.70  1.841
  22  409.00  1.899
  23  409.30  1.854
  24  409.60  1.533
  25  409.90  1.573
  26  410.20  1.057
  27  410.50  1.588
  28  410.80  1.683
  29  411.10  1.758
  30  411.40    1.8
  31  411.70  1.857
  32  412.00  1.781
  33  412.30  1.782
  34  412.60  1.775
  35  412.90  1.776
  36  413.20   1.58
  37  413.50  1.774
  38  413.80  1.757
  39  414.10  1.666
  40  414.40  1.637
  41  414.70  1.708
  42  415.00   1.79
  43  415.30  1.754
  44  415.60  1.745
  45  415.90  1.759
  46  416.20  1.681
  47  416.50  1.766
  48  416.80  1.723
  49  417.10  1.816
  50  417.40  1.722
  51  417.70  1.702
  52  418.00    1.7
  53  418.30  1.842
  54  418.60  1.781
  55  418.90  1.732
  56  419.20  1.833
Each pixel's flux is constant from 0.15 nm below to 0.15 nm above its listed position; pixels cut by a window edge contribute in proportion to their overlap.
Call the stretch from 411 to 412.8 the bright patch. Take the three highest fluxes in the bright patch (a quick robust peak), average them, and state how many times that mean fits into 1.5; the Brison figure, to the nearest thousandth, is 0.827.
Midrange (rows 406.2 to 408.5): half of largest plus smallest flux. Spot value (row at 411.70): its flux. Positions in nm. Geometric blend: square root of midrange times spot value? 1.812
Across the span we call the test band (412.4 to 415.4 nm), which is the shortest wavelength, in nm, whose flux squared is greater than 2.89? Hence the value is 412.60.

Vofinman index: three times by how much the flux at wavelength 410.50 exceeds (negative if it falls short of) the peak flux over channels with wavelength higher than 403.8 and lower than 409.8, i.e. -1.0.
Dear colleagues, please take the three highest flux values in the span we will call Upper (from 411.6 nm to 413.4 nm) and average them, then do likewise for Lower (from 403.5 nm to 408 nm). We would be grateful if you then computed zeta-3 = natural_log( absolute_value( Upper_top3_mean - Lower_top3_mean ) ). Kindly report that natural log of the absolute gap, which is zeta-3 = -3.05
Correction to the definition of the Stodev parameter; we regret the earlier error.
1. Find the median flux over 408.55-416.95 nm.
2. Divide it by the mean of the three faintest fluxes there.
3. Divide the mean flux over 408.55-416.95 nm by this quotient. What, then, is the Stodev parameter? 1.35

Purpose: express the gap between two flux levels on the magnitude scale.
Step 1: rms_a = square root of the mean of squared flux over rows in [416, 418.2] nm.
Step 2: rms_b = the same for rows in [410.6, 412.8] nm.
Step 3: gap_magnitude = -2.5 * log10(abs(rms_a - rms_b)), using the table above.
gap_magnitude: 3.3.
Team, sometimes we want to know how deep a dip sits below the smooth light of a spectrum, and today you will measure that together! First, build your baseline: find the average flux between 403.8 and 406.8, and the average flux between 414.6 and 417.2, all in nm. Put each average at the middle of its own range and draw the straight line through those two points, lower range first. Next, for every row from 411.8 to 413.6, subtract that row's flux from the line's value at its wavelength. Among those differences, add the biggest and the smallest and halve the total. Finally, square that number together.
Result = 0.0041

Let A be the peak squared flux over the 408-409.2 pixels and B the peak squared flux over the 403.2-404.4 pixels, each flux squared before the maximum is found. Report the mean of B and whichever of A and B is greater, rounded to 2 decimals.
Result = 3.45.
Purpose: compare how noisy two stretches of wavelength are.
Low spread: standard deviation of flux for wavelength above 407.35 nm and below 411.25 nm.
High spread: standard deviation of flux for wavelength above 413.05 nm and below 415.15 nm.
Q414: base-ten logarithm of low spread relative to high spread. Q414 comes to 0.5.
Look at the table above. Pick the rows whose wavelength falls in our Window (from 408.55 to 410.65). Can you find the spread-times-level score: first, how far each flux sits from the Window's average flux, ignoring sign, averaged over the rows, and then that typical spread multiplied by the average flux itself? 0.339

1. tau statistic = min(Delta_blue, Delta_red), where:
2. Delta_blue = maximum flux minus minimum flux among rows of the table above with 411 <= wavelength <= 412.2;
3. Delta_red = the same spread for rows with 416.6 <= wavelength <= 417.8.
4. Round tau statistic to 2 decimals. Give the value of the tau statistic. 0.10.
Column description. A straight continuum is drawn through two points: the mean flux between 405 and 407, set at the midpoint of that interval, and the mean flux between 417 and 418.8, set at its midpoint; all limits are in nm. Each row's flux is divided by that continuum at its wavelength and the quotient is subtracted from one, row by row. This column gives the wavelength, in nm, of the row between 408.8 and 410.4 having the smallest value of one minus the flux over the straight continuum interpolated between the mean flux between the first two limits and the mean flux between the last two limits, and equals 409.00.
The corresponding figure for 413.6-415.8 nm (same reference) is 415.00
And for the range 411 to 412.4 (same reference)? 411.70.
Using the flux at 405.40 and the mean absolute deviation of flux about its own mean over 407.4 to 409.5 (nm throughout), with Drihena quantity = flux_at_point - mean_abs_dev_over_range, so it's 1.84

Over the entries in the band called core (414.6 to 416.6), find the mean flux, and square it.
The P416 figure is 3.04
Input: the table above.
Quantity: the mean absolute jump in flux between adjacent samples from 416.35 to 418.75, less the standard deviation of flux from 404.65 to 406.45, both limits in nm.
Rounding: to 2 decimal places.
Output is -0.04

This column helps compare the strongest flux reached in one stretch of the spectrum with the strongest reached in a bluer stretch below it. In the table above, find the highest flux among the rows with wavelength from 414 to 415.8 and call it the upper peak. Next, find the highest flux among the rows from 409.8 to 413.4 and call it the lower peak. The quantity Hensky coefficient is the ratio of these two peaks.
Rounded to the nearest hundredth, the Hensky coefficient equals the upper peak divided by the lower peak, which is 0.96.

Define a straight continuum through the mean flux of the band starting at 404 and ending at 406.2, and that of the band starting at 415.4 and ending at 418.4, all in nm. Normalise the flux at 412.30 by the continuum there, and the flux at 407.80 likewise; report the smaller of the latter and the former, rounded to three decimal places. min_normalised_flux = 0.971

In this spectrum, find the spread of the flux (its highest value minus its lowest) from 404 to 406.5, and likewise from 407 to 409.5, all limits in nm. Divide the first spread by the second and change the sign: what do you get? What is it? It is -1.7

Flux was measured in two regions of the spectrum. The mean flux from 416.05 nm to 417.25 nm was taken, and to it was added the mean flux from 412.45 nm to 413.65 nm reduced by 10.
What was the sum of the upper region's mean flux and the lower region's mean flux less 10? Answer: -6.53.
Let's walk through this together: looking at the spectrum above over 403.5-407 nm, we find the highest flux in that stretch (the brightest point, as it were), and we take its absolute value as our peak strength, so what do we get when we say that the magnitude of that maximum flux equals 1.91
